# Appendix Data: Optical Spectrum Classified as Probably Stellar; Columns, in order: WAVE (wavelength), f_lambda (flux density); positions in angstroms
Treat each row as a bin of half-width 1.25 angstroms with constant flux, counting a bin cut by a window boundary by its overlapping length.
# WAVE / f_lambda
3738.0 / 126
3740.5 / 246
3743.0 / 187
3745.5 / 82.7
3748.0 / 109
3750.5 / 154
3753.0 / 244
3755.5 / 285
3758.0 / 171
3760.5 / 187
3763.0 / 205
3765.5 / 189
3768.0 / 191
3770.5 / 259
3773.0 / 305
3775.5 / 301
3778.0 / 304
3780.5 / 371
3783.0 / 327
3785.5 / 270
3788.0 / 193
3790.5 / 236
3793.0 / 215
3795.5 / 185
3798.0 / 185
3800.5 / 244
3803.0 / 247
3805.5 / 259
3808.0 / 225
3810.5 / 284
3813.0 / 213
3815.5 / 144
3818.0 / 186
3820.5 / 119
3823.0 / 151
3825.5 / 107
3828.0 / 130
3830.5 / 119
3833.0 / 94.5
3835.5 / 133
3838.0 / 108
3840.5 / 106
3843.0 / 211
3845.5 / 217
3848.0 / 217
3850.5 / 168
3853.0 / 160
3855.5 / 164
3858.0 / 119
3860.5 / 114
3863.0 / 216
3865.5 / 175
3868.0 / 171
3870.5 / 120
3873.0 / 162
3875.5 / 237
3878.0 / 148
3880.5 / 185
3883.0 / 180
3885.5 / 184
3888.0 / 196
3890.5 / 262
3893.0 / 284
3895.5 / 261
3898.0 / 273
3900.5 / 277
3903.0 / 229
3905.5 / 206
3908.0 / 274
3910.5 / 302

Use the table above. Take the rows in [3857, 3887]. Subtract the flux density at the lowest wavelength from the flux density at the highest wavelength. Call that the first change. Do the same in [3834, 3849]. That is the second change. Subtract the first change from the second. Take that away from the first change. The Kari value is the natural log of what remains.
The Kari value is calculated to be 3.8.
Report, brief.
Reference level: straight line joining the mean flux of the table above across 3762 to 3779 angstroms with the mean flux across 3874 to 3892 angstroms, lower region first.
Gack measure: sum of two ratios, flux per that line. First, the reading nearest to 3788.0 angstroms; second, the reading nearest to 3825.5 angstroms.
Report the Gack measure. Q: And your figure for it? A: 1.27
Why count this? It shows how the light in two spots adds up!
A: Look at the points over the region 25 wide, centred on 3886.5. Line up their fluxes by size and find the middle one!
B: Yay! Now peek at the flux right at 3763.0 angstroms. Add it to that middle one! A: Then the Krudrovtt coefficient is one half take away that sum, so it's -421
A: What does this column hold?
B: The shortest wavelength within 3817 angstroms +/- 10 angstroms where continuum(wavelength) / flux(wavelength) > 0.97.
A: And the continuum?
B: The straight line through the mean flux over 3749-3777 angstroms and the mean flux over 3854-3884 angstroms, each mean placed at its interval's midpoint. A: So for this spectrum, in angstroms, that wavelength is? 3815.5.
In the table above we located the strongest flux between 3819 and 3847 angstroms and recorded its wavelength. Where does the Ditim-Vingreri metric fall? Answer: 3845.5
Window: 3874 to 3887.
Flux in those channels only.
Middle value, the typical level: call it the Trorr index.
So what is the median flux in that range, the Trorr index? 184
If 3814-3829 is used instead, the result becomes 137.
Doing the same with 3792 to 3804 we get 215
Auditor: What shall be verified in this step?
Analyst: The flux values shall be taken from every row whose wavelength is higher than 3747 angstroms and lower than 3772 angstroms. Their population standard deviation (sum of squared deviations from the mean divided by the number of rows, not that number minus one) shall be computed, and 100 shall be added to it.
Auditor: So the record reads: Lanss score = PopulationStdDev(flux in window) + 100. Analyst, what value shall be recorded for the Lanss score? 149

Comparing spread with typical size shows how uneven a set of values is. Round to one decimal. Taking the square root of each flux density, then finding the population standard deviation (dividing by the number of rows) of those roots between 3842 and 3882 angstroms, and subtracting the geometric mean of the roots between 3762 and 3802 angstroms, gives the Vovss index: -14.2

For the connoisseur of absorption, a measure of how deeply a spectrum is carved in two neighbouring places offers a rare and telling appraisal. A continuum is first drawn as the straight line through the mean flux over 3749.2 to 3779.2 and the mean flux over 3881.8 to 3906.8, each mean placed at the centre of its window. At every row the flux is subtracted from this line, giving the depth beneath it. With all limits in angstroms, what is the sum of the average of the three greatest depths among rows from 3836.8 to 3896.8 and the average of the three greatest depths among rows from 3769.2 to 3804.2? 171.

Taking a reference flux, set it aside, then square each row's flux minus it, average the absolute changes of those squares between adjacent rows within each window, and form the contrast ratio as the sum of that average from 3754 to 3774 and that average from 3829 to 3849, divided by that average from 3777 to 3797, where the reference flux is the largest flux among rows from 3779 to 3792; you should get 2.6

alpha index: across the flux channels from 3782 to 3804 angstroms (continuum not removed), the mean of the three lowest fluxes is 188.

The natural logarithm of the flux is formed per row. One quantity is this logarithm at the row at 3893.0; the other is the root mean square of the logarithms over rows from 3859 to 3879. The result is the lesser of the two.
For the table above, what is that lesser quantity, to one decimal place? 5.1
